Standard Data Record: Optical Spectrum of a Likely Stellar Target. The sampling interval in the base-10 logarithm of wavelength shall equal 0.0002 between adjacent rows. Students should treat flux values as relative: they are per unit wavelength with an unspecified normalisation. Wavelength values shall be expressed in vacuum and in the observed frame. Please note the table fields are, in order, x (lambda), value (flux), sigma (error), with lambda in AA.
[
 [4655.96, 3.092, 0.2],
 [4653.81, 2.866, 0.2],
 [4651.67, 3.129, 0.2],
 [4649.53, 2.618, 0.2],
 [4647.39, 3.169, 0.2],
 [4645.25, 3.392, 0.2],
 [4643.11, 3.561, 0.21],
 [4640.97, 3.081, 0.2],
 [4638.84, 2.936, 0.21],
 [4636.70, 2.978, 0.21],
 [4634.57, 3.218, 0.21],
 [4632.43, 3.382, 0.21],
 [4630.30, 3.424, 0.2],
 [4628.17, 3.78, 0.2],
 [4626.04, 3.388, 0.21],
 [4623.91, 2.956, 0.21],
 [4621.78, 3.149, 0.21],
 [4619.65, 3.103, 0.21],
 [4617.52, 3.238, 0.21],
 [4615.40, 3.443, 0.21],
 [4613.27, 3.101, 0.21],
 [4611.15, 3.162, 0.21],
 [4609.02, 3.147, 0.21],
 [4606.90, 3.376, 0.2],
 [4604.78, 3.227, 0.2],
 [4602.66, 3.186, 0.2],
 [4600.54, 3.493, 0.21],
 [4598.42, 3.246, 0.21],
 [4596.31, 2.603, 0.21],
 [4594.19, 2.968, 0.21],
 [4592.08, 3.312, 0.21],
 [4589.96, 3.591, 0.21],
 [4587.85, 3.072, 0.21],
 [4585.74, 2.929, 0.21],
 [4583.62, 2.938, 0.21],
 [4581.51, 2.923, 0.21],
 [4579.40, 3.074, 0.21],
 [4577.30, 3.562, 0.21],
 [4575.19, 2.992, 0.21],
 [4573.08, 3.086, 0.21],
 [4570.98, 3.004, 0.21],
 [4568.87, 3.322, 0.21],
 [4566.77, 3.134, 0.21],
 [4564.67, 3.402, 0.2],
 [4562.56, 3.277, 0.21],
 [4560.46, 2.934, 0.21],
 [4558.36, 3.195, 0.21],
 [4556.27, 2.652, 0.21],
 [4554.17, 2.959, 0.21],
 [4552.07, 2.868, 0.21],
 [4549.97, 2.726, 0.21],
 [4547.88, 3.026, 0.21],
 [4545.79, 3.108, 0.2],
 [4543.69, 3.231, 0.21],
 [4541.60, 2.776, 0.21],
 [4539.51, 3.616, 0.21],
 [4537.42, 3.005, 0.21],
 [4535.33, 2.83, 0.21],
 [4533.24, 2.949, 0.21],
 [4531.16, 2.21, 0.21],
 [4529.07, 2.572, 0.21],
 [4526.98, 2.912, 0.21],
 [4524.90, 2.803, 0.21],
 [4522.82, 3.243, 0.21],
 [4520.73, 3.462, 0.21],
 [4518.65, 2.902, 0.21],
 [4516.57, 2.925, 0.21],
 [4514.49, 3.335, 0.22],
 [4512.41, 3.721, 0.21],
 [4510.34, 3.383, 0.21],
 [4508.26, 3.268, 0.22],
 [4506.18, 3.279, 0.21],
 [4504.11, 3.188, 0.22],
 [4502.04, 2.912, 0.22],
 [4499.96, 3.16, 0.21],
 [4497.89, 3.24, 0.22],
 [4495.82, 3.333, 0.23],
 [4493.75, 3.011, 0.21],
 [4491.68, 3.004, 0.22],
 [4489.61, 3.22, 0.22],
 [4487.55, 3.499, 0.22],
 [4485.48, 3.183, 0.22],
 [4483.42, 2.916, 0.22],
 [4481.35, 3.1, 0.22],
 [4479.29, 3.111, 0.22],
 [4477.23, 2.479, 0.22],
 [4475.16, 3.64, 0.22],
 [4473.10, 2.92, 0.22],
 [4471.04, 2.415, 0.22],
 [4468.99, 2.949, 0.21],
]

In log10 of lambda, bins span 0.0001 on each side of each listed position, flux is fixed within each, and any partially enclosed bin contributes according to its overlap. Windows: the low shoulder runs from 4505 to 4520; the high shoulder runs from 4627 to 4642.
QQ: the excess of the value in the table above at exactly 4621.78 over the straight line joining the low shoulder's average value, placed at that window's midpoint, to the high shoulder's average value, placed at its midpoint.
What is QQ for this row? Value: -0.11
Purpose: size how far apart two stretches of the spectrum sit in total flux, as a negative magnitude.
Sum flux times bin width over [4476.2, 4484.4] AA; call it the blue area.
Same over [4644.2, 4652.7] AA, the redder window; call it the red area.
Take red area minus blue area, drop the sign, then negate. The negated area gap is -2.4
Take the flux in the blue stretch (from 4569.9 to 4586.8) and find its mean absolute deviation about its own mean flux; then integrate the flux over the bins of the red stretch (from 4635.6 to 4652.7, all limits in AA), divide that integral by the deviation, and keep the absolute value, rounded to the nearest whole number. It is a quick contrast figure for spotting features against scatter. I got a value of 400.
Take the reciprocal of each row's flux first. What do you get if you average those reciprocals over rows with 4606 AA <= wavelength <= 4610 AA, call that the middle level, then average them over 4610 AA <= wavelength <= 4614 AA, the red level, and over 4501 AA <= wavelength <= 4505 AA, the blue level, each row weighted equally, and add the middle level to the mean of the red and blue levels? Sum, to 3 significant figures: 0.631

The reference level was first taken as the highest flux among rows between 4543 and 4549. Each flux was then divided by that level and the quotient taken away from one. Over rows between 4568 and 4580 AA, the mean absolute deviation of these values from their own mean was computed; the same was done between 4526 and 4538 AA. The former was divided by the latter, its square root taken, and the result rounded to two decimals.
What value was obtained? 0.87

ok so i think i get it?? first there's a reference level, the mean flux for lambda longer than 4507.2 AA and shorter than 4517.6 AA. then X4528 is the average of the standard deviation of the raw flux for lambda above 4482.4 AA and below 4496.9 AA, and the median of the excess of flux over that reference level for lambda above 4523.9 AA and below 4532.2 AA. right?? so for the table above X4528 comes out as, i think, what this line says -0.22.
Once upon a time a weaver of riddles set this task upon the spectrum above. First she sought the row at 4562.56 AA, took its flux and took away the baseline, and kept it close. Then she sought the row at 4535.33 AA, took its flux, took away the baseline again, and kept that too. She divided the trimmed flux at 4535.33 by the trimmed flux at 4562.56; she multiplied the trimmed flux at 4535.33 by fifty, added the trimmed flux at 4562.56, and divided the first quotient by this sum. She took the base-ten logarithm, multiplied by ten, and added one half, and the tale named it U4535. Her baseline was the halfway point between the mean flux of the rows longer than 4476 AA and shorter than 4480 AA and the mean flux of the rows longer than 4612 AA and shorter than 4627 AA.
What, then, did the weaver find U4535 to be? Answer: -10.8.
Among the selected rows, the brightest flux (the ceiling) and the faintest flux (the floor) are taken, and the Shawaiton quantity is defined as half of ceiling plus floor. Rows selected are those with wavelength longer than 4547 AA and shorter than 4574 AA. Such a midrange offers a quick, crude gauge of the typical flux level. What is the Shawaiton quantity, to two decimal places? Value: 3.03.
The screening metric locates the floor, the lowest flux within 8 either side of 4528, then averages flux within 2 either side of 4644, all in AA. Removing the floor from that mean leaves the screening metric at 1.3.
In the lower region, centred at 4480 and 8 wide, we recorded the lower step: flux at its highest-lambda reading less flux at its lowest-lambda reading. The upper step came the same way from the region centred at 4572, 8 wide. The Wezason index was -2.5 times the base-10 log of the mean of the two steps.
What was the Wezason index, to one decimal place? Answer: 3.2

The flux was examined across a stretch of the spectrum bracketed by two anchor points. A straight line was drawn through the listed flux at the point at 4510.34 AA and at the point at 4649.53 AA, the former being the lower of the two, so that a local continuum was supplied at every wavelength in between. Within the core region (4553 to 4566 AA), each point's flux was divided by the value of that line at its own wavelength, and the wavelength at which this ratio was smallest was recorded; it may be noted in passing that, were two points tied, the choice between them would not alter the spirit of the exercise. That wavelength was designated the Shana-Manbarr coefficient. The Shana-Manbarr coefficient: 4556.27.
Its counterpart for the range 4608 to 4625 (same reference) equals 4623.91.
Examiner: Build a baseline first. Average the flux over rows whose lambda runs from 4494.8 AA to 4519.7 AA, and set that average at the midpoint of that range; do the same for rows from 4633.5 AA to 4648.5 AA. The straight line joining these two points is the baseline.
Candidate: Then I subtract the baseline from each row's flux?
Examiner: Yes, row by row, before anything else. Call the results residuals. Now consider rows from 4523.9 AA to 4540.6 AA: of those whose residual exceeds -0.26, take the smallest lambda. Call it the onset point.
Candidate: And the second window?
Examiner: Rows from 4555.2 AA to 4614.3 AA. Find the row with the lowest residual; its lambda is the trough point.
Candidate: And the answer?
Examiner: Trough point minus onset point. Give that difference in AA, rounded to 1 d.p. 58.9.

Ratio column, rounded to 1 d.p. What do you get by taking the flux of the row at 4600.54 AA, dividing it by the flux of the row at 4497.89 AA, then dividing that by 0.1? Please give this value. 10.8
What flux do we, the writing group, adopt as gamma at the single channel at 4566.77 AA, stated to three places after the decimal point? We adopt 3.134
